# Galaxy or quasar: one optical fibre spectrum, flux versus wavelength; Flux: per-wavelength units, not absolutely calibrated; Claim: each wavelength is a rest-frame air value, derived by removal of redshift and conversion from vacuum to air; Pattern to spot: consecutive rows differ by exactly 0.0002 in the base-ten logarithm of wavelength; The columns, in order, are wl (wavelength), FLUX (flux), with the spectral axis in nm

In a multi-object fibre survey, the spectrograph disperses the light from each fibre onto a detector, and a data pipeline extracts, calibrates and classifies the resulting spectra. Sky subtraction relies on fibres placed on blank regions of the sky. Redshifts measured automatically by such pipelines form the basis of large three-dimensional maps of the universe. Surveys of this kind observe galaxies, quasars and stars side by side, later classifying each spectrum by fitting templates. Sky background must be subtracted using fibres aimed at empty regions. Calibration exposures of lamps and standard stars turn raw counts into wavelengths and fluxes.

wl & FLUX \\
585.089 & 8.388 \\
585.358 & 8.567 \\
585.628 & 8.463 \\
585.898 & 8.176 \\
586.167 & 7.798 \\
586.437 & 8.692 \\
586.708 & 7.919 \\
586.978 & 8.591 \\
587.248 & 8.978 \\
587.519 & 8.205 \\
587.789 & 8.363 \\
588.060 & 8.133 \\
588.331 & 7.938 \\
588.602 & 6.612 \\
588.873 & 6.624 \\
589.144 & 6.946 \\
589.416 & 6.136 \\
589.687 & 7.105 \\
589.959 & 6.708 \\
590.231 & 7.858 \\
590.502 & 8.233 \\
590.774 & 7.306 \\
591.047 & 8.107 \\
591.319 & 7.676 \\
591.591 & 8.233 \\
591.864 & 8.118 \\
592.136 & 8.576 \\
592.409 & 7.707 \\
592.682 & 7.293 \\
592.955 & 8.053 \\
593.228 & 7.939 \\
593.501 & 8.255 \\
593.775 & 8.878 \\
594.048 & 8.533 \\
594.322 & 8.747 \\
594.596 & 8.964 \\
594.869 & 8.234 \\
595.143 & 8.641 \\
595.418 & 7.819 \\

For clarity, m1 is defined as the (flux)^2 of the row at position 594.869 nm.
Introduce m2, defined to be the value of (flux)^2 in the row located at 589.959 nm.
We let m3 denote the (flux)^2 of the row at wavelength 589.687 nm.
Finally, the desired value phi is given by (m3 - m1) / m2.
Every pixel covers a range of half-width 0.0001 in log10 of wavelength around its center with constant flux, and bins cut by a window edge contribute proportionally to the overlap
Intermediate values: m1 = 68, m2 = 45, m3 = 50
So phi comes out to -0.4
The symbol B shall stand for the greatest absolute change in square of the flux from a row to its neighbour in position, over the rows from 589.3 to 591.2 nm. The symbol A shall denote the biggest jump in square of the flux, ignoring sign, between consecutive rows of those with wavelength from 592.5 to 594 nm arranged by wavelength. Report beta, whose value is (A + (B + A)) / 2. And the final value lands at 20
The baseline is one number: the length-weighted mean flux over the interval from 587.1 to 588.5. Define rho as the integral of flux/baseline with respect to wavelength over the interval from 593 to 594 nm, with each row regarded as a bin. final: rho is 1.01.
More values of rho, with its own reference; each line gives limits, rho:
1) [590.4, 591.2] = 0.76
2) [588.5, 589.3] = 0.65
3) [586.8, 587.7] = 0.93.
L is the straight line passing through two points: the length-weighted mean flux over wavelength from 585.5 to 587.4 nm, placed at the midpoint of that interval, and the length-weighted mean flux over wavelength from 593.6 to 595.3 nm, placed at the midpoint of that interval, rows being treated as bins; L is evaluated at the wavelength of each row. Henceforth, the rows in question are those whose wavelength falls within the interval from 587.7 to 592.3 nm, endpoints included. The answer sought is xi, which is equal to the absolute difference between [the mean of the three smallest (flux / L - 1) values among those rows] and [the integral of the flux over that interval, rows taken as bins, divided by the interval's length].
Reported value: 7.8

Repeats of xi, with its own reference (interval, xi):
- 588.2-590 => 7.1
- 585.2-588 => 8.4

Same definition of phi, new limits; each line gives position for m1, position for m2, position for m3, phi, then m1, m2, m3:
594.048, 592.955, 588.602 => -0.4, 73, 65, 44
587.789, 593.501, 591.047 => -0.1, 70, 68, 66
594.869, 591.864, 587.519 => 0.0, 68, 66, 67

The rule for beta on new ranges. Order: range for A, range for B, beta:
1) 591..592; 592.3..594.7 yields 15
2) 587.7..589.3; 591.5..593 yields 26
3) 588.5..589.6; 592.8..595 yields 17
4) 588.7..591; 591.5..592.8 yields 24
